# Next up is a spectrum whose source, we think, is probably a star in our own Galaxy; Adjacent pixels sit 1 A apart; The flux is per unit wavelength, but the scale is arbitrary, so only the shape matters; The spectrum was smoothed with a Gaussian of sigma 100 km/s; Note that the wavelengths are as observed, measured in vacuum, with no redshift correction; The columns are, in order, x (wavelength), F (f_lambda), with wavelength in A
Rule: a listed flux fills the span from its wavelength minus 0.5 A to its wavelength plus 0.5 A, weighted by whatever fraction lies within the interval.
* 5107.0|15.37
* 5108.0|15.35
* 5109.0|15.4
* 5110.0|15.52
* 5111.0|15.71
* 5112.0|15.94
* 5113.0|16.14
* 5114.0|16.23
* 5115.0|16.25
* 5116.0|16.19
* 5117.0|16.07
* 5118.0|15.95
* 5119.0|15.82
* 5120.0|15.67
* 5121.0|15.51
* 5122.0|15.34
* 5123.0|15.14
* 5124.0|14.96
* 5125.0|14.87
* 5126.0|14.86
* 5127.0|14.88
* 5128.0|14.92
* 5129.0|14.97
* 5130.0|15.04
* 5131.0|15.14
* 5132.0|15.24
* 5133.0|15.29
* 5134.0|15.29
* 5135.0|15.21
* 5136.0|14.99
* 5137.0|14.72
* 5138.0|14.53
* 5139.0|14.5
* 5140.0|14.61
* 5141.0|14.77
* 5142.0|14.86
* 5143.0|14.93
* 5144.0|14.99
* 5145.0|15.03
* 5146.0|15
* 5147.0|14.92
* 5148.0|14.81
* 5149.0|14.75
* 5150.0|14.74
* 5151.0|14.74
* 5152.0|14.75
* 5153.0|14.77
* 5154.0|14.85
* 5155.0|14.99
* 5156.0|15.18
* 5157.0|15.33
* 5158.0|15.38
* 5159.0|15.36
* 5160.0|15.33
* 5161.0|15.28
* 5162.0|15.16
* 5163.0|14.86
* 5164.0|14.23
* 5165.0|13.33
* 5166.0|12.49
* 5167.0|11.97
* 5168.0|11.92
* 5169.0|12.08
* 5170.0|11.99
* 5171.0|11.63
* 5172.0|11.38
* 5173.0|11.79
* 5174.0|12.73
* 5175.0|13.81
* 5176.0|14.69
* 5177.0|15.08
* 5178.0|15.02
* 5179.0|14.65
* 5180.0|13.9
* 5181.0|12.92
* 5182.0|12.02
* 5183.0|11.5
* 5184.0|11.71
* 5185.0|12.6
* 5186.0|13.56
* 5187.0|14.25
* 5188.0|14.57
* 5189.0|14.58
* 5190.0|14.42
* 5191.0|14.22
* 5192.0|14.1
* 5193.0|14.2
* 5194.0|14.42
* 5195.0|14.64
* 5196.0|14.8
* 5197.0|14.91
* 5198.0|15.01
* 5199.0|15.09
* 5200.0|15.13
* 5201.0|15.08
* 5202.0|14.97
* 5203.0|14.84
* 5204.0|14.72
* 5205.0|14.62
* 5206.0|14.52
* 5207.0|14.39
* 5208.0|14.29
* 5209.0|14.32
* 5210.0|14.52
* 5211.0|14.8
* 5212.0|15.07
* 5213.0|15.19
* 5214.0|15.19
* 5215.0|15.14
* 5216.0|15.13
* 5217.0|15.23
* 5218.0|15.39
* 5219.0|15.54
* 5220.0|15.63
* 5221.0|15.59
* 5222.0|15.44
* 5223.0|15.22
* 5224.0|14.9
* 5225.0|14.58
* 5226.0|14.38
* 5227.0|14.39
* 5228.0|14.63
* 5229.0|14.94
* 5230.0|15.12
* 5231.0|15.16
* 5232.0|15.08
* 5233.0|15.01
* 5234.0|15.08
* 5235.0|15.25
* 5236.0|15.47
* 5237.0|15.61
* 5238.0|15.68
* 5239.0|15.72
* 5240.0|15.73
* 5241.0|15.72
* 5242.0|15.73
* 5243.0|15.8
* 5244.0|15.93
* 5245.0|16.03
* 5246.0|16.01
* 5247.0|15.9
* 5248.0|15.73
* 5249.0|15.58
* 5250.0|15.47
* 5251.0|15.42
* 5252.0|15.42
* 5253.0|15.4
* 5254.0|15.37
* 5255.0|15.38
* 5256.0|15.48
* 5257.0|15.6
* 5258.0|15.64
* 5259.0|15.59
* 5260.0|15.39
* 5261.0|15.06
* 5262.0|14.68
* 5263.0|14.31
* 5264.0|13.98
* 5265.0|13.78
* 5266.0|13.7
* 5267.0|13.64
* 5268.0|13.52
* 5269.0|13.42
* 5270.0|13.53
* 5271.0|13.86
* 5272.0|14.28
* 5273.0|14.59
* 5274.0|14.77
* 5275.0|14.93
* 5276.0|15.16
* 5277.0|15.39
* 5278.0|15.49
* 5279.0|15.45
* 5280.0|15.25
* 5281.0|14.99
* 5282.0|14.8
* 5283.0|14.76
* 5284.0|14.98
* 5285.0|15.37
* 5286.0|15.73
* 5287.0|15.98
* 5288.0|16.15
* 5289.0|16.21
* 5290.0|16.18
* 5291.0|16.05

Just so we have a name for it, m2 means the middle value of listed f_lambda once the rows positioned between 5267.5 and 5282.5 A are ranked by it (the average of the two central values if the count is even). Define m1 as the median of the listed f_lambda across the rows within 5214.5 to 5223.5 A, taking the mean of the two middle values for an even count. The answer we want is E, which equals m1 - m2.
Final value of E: 0.59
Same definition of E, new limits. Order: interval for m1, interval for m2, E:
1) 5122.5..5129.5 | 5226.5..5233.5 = -0.09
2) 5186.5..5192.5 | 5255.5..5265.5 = -0.89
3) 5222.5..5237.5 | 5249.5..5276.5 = 0.15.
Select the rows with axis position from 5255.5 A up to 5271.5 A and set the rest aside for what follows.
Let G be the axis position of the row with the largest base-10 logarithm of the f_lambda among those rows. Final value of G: 5258.0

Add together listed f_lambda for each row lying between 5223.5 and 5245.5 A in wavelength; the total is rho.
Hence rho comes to 336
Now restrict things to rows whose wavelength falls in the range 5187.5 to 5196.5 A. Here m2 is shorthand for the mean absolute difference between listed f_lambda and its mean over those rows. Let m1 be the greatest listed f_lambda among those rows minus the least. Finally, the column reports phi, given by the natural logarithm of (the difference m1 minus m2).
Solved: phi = -0.66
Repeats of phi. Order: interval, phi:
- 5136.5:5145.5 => -1.00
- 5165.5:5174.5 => 0.06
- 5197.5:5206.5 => -0.86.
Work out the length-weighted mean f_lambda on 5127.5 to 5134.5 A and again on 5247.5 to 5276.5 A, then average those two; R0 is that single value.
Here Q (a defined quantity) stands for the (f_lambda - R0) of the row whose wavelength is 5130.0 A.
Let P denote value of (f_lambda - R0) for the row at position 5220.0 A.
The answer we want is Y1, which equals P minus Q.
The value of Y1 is 0.6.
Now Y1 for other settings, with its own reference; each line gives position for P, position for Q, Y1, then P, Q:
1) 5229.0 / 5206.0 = 0.4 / -0.01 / -0.43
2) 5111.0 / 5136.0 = 0.7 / 0.76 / 0.04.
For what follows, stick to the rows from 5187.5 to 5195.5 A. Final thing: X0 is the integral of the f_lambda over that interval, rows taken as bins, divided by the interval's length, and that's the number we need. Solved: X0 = 14.4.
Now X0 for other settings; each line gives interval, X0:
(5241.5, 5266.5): 15.3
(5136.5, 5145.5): 14.8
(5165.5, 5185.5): 12.8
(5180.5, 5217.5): 14.3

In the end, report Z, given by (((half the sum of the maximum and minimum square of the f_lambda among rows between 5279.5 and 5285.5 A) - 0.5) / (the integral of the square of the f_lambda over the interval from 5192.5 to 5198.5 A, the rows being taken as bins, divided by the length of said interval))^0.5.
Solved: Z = 1.026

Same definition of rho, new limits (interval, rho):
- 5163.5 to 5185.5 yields 283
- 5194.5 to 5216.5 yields 326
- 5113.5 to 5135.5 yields 339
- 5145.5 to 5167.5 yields 322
